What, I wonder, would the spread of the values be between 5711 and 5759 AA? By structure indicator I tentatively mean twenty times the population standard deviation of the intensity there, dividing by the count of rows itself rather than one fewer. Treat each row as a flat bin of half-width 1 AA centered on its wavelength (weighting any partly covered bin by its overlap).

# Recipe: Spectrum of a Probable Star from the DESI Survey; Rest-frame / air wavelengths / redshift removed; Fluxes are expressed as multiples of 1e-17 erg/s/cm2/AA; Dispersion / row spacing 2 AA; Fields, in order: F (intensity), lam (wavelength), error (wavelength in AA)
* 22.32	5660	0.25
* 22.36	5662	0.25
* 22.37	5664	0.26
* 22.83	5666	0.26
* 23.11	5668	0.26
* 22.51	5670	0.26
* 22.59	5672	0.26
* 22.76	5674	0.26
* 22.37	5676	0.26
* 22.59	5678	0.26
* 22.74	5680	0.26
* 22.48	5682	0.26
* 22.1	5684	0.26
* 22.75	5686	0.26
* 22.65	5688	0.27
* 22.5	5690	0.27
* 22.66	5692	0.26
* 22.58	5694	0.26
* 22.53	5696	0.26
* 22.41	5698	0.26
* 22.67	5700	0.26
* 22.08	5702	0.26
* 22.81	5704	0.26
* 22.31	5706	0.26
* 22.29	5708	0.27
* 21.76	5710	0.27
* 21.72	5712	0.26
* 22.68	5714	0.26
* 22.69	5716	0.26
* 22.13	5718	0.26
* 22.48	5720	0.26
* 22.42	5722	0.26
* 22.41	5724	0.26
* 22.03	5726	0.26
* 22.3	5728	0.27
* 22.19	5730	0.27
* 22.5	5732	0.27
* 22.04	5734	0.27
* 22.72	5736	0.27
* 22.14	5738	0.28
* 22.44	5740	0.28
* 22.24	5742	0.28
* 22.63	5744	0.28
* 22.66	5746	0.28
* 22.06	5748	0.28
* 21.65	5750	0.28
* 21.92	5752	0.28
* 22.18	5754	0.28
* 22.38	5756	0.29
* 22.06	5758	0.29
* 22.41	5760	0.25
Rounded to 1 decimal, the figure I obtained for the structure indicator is 5.9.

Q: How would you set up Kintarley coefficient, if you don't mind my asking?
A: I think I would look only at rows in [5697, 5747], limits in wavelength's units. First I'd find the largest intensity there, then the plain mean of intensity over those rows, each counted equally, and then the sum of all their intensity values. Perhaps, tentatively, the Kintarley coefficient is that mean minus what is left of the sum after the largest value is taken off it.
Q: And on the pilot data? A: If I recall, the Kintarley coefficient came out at -514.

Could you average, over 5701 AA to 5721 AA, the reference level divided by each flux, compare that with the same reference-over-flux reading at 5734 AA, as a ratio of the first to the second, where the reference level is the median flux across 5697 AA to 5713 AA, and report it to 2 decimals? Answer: 0.99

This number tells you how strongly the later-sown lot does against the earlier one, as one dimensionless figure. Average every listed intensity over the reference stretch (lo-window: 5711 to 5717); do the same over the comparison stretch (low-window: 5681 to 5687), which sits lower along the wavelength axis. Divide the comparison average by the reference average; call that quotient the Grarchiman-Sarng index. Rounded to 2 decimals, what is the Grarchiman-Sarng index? 1.00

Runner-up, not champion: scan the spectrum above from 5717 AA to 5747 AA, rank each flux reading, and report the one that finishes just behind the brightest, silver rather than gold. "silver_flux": 22.66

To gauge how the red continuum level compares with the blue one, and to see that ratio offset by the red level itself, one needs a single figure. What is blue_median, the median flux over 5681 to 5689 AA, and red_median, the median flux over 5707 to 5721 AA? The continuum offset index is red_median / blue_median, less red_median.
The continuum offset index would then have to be -21.3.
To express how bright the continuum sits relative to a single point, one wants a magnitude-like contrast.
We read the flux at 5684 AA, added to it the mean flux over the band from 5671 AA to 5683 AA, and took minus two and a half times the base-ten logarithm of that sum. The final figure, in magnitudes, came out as -4.13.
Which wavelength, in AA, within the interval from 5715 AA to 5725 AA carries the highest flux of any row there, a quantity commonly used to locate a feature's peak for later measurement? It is 5716 AA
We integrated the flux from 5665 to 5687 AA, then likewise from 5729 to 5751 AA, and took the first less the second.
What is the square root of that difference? 2.67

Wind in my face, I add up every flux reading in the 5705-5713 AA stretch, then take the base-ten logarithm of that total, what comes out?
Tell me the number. 1.945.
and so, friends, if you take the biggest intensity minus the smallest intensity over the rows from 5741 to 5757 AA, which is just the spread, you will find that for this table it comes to 1.01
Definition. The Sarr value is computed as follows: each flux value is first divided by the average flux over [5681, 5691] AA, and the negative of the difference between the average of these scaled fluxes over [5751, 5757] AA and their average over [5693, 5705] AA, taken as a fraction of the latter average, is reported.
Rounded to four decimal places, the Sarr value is 0.0157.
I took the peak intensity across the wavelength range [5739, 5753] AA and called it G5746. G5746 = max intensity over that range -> 22.66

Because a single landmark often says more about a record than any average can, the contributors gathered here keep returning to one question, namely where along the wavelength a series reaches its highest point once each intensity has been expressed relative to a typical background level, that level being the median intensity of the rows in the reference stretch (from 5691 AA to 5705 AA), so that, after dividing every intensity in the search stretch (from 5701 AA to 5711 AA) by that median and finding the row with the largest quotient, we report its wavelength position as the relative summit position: 5704 AA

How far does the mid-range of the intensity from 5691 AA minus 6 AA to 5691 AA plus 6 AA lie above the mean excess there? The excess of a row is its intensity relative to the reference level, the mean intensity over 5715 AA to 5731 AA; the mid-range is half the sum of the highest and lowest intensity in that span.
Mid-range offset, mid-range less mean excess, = 22.34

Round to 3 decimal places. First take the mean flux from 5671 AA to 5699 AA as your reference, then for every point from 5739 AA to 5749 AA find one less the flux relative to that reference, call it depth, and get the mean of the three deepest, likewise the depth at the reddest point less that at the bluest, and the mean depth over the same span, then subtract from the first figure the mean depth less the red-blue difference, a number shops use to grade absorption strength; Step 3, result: 0.024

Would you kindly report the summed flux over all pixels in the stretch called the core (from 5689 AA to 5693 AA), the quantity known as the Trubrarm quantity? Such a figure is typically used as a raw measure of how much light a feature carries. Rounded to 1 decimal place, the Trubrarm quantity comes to 45.2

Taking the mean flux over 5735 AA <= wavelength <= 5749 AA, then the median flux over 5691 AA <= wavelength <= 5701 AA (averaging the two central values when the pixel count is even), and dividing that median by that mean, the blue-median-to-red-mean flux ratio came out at 1.01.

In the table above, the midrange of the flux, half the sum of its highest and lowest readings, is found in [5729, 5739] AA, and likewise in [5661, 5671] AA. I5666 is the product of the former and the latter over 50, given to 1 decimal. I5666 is 10.2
